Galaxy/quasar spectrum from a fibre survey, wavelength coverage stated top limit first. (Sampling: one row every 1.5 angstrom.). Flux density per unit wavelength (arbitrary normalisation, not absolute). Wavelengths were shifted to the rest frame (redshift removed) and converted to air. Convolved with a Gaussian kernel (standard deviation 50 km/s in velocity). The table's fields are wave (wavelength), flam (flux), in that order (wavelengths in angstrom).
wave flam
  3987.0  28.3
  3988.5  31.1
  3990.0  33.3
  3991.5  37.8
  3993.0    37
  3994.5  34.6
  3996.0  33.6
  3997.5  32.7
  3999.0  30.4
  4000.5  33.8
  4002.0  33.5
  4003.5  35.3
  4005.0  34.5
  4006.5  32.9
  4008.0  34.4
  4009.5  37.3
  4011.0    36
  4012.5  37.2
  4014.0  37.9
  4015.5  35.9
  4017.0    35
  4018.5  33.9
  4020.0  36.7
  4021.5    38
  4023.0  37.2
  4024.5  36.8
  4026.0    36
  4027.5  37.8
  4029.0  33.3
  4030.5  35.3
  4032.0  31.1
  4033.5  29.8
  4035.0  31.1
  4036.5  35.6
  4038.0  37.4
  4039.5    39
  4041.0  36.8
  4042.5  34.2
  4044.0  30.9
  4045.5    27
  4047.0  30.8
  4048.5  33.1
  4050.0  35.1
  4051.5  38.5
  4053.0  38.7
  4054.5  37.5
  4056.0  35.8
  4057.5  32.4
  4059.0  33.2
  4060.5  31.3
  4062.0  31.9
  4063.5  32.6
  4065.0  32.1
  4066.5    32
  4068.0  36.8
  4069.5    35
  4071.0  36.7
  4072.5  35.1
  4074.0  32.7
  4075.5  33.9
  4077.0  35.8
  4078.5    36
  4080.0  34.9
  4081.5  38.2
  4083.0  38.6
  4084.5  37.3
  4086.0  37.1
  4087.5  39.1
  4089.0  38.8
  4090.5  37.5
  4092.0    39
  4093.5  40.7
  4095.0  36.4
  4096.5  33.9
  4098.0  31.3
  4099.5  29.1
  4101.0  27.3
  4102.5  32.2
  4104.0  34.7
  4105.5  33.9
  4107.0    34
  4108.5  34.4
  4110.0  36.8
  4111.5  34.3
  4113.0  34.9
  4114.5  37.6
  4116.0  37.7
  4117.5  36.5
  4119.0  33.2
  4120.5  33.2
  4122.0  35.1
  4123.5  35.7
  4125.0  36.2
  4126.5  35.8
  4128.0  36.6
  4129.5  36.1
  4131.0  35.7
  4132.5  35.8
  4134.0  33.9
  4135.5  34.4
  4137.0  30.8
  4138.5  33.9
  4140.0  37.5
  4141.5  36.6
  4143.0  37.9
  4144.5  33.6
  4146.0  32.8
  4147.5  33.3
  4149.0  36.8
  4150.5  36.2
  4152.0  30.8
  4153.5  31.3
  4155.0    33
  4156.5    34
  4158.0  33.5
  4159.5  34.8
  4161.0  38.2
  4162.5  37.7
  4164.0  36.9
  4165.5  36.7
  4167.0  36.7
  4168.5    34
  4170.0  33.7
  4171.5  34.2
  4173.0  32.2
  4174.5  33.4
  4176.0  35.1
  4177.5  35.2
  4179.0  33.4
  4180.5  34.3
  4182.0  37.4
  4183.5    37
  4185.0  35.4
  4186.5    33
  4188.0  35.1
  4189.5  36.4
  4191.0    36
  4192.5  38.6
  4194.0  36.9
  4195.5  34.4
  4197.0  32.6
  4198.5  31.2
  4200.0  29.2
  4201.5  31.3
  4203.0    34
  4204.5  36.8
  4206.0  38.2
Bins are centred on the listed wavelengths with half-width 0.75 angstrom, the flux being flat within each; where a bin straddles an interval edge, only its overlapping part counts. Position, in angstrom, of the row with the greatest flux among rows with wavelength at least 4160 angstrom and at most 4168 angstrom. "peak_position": 4161.0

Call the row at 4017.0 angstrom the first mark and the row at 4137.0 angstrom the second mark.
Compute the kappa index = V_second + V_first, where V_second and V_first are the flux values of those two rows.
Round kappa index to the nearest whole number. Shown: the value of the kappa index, 66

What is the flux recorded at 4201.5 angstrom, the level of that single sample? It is 31.3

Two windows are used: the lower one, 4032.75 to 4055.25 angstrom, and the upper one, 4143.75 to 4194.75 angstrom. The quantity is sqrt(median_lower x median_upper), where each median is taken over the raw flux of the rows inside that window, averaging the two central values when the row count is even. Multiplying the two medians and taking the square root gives 35.0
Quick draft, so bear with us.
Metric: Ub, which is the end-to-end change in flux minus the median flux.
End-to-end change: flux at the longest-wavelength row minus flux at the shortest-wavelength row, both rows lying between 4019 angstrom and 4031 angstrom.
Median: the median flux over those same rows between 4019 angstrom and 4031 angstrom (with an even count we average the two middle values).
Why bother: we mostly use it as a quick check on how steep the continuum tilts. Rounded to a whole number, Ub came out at -38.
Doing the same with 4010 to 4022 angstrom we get -34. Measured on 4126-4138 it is -41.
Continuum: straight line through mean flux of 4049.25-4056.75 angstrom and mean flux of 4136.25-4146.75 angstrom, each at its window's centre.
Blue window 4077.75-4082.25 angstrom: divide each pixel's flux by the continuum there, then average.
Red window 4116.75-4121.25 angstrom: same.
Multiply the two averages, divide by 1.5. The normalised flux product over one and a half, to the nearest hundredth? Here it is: 0.65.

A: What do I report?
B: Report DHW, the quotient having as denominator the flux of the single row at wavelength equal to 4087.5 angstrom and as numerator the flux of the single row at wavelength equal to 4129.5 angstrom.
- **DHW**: 0.92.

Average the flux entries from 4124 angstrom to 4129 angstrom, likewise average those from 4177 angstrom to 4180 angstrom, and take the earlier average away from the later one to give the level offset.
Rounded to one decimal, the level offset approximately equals -1.9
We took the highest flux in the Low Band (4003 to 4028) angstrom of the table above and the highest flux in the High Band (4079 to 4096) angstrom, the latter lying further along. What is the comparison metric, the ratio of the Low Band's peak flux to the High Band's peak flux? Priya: 0.93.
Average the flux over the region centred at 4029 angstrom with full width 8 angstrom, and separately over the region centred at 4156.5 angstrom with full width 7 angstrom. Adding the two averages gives 68.0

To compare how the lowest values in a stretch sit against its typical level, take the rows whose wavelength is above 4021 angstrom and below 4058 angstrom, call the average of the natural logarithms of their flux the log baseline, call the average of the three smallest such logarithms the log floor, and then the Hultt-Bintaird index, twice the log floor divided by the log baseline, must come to 1.90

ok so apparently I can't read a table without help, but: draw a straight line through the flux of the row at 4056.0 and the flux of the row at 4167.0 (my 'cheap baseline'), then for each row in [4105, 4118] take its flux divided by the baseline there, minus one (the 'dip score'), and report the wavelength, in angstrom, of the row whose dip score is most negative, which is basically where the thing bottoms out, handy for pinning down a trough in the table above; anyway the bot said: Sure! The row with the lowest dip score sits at 4105.5 angstrom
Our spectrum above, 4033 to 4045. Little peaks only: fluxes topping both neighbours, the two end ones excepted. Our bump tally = 1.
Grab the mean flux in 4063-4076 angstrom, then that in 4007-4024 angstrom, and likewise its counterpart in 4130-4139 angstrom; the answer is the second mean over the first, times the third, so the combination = 36.3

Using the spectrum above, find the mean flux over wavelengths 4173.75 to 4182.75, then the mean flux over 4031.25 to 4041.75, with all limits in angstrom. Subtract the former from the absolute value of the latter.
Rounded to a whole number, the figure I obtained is 0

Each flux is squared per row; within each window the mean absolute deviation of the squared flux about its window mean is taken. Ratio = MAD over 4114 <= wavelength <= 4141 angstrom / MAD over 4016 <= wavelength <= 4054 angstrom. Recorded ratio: 0.56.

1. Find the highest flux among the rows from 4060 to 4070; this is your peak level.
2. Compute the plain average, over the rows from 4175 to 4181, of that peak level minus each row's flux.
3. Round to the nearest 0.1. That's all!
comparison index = 2.3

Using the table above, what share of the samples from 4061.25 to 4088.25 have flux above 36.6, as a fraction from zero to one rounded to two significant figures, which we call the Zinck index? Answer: 0.39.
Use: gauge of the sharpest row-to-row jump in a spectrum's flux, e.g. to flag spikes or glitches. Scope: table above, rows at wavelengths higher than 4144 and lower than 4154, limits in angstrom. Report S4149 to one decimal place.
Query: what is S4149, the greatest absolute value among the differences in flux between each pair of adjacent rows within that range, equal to 5.4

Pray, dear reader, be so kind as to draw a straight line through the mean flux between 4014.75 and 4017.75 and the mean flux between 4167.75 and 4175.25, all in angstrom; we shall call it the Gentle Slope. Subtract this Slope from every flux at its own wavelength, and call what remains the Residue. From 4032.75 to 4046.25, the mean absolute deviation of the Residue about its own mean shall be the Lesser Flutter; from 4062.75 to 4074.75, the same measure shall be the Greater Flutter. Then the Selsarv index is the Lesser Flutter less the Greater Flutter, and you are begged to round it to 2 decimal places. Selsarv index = 1.61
